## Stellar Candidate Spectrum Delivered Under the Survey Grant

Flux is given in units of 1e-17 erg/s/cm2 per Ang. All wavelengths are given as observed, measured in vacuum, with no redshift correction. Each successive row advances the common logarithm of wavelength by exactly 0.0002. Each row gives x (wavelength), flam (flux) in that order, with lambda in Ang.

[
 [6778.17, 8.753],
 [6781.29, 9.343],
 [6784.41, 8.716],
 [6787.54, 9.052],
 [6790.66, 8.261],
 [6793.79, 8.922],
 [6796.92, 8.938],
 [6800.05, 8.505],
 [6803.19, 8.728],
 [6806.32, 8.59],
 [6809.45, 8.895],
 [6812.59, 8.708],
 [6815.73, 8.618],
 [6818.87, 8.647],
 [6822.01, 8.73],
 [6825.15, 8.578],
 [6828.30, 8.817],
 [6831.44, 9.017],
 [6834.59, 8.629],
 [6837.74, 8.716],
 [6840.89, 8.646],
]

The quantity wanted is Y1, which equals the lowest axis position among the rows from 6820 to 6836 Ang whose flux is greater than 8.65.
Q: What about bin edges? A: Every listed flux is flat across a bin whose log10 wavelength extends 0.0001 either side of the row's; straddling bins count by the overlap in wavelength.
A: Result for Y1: 6822.01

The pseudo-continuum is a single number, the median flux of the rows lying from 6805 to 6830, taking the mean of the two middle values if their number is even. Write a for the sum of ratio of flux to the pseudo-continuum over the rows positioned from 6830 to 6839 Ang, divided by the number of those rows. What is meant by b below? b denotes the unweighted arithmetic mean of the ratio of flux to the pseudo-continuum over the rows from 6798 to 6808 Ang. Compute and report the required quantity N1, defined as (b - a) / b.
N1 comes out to -0.021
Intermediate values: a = 1.01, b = 0.99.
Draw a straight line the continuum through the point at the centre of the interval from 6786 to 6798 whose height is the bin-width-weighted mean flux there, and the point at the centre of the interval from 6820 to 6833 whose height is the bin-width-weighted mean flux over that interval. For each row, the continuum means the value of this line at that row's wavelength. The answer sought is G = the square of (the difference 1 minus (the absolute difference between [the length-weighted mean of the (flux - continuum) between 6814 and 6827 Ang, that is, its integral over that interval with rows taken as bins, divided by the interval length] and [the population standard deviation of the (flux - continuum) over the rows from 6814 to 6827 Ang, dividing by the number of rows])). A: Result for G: 0.65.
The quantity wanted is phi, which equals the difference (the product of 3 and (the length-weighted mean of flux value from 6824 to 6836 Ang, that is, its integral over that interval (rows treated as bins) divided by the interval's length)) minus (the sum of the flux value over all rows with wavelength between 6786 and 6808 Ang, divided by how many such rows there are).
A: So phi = 17.6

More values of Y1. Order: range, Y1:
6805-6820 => 6809.45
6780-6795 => 6781.29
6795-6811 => 6796.92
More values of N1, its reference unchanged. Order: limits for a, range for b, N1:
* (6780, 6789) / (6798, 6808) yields -0.050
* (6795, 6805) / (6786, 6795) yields 0.002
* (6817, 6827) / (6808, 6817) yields 0.010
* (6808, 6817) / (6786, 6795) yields 0.001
